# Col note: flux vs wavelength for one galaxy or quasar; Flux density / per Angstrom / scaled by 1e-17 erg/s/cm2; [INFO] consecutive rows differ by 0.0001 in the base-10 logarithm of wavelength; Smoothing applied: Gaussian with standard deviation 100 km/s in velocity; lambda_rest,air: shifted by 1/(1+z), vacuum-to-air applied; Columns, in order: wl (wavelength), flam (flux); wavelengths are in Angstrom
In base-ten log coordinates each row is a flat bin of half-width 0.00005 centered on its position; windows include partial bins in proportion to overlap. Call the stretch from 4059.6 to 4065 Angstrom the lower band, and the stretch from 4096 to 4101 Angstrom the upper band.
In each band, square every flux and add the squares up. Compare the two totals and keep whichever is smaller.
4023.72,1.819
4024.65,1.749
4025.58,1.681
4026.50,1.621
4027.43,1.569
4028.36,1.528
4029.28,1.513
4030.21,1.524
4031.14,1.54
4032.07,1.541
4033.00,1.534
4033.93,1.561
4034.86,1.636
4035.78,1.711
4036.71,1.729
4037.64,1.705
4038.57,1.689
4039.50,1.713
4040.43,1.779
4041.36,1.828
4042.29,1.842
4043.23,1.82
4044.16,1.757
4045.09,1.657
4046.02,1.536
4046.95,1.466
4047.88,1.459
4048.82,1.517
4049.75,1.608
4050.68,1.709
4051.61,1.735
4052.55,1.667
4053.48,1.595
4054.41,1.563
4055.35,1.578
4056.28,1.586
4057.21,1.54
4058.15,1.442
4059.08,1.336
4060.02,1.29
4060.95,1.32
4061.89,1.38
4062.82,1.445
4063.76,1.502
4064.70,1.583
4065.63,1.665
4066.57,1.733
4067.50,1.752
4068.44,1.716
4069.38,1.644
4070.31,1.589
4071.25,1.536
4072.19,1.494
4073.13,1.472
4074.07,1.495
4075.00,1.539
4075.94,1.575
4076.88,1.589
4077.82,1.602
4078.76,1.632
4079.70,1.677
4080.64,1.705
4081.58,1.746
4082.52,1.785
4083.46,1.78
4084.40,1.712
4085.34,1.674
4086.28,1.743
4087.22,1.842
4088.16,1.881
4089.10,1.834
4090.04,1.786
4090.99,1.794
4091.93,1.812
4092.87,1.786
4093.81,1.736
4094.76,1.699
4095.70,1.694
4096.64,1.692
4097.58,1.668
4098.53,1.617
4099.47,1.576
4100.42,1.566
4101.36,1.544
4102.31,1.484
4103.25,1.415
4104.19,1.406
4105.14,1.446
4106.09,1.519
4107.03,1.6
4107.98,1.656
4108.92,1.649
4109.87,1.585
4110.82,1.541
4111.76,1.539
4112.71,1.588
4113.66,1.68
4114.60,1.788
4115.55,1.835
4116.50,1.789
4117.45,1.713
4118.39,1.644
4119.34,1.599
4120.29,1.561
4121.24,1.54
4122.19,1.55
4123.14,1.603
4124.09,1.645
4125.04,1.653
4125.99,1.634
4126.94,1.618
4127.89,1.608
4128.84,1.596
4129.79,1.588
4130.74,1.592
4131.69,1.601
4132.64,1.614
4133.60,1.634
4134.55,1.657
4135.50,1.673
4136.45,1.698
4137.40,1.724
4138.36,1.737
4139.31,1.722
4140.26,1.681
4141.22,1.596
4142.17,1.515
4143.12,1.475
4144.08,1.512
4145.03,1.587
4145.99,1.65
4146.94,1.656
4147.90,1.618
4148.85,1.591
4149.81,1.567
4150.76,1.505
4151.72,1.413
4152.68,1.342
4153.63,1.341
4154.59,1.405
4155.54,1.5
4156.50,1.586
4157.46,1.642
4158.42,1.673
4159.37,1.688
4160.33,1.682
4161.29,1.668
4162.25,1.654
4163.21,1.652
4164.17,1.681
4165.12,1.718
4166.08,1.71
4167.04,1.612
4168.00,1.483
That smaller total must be 12.2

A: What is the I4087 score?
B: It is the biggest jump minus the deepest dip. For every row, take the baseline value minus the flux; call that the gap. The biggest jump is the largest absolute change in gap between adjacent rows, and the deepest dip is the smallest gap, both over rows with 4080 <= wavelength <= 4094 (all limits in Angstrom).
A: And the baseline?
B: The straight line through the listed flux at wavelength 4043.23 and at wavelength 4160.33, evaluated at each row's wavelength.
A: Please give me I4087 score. 0.21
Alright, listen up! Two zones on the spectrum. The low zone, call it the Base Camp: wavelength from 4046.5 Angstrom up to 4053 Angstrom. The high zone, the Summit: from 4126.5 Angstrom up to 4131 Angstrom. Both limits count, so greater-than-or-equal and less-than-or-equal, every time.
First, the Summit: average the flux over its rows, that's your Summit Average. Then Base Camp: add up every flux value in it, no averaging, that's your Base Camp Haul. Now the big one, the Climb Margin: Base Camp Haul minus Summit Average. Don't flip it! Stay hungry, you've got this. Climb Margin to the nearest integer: 10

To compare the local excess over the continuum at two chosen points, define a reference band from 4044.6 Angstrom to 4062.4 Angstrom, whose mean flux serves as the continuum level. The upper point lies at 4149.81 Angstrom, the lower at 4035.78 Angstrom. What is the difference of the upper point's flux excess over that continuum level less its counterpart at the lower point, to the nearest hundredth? -0.14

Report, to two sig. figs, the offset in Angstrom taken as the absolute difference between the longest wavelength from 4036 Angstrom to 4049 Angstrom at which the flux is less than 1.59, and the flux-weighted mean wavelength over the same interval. 6.2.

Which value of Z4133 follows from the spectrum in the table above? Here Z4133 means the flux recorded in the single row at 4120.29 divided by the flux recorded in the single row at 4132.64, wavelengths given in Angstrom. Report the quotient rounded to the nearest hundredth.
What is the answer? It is 0.97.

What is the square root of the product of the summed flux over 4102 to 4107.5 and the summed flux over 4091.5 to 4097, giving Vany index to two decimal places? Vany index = 9.61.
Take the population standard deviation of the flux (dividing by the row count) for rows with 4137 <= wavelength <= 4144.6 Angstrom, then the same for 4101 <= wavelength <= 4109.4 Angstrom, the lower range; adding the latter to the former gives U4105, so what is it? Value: 0.19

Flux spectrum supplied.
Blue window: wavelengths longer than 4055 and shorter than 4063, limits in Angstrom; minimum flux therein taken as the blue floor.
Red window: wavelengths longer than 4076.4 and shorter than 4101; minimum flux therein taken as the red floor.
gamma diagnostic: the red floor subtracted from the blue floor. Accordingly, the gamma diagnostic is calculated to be -0.28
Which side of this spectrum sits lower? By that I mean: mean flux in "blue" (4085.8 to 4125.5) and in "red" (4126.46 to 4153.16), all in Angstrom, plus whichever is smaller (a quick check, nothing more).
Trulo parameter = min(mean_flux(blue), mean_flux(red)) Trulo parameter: 1.60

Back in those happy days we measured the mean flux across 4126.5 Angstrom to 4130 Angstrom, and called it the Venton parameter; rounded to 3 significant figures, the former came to 1.60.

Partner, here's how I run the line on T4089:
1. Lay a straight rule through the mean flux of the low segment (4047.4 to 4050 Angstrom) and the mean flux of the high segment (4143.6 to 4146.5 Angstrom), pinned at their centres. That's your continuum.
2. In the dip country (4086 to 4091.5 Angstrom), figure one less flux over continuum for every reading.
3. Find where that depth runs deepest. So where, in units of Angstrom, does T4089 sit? 4086.28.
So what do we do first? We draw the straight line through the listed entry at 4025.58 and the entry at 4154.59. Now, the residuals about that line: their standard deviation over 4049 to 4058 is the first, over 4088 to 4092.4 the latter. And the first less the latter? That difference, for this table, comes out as 0.03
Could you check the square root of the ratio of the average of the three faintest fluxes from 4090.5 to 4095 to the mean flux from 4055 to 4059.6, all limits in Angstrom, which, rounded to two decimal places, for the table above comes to 1.08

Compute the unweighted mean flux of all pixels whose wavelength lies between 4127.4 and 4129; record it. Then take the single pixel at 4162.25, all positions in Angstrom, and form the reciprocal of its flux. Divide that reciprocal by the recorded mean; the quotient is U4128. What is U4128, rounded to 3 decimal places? 0.377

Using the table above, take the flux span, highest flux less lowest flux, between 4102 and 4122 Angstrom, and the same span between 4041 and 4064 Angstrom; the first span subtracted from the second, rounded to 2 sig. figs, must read 0.12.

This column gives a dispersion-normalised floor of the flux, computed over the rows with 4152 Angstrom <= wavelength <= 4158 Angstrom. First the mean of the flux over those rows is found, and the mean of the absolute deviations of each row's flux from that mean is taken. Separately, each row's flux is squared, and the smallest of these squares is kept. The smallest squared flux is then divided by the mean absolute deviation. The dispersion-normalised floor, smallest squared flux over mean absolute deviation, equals 17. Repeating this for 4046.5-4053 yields 22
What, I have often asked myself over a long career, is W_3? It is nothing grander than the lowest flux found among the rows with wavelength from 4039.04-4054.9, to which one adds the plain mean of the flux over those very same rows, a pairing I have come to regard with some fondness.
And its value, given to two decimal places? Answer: 3.12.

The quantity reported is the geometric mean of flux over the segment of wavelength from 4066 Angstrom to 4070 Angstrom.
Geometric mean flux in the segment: 1.71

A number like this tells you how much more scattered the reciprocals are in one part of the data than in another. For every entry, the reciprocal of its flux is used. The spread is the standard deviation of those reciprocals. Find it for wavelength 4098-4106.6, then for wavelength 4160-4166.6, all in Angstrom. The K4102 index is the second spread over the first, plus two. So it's 2.27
